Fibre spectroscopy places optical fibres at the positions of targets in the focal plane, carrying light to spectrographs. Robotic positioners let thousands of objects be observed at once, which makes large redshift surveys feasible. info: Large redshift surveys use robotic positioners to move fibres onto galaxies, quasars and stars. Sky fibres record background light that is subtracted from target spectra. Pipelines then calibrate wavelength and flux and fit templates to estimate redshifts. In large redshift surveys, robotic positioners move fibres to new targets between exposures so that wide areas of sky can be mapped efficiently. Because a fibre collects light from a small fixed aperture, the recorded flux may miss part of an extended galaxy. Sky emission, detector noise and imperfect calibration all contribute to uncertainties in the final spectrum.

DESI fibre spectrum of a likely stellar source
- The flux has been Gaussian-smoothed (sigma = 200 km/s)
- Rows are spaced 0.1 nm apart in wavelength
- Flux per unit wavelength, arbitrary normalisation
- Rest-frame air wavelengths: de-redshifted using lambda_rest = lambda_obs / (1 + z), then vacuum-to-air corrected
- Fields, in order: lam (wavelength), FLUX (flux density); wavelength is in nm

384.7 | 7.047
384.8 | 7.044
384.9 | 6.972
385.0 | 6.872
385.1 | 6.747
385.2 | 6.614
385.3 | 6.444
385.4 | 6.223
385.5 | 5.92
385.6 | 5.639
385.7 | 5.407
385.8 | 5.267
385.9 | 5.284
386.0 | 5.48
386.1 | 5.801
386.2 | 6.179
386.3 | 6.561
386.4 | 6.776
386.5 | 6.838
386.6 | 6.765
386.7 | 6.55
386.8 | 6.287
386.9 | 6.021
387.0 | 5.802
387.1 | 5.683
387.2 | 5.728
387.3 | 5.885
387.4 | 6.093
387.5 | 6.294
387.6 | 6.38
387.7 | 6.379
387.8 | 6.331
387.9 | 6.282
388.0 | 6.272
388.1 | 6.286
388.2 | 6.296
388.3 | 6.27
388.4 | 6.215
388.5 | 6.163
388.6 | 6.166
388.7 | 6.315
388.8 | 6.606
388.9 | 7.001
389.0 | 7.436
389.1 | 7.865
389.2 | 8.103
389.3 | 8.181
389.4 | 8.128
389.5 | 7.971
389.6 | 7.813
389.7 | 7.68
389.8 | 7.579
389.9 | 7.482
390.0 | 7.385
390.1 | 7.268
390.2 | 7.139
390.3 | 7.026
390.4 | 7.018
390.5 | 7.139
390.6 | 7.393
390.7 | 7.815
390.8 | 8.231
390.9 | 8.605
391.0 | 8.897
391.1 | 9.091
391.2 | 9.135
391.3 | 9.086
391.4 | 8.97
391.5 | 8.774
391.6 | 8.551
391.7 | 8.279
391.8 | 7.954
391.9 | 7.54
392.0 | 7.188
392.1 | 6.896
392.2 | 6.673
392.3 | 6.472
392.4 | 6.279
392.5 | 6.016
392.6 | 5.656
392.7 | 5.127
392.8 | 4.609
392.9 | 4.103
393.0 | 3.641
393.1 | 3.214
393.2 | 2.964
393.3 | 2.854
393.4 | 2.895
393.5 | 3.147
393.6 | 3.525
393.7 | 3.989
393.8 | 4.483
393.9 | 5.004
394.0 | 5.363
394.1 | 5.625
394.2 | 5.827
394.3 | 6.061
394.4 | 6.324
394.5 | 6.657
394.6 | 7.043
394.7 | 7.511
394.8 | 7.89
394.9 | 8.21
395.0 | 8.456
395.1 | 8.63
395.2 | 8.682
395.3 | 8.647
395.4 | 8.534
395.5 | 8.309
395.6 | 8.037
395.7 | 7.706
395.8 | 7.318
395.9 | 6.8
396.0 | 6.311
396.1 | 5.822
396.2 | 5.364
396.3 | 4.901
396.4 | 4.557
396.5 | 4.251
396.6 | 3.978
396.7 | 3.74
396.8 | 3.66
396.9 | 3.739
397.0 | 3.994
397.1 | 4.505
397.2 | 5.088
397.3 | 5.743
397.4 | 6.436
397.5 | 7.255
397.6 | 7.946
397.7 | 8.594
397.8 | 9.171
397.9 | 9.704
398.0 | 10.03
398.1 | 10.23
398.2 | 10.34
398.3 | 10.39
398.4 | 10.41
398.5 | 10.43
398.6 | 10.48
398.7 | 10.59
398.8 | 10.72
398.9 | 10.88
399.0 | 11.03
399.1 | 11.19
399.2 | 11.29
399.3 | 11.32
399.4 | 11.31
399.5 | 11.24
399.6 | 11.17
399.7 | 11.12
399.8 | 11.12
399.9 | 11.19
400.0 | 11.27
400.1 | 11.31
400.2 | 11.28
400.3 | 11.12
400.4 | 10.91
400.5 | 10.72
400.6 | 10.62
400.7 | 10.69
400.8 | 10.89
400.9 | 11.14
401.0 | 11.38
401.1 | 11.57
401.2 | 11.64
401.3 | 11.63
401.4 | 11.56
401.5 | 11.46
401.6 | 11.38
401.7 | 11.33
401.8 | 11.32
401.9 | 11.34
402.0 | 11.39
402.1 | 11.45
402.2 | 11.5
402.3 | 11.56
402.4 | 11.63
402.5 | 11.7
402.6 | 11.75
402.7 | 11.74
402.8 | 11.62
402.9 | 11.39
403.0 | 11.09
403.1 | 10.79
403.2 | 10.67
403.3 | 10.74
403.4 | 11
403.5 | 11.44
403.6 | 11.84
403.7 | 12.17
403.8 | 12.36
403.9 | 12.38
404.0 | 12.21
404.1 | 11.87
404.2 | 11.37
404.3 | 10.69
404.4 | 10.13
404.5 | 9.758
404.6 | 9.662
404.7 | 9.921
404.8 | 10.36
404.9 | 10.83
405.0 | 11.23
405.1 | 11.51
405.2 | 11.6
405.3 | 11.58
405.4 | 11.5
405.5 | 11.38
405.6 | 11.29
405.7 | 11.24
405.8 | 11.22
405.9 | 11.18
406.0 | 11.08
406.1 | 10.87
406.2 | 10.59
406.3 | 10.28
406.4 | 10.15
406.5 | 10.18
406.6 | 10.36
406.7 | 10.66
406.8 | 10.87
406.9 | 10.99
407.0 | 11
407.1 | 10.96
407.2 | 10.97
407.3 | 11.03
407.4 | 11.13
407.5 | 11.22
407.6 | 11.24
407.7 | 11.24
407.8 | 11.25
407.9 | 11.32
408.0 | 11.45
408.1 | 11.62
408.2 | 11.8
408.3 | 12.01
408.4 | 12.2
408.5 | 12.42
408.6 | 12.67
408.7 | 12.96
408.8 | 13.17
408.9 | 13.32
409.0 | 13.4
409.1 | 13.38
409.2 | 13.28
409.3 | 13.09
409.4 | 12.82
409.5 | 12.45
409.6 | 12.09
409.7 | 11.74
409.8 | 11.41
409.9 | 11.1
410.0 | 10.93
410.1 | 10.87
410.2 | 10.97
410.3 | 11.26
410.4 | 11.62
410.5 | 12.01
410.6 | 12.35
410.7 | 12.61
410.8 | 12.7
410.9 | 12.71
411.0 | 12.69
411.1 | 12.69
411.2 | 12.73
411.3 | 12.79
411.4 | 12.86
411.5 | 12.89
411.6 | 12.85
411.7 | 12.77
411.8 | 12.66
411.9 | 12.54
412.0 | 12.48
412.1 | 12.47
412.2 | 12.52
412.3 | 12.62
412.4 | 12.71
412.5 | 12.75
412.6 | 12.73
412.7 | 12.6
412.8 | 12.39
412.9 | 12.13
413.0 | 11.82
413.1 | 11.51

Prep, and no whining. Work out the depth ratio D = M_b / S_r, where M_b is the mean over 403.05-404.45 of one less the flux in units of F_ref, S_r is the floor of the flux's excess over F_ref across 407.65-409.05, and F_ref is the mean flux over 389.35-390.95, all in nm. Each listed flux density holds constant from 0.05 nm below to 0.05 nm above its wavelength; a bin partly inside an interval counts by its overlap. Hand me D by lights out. -0.14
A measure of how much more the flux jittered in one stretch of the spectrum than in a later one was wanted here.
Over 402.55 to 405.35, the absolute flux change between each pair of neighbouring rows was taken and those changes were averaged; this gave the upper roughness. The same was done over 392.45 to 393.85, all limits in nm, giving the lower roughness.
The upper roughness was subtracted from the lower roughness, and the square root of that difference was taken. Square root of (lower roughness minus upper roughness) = 0.3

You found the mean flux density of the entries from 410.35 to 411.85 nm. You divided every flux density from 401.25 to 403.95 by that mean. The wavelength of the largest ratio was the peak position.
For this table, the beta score 403.9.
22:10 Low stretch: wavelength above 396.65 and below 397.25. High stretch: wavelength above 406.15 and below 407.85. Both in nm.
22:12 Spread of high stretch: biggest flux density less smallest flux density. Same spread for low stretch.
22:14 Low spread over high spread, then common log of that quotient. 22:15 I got 0.1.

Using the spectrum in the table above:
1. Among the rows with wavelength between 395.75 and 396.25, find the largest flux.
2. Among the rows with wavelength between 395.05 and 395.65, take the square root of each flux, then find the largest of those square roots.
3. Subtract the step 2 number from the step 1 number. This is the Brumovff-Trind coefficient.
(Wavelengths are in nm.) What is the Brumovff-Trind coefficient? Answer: 4.4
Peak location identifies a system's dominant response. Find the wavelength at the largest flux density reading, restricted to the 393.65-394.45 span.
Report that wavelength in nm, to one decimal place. 394.4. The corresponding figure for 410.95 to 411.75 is 411.5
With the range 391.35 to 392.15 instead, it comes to 391.4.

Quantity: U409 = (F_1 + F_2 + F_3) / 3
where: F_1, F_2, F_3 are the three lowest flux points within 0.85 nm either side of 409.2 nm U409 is 11.1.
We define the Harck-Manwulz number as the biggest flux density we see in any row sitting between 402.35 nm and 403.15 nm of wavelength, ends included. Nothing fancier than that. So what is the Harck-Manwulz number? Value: 11.75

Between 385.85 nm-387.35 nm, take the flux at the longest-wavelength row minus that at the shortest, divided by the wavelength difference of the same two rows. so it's 0.43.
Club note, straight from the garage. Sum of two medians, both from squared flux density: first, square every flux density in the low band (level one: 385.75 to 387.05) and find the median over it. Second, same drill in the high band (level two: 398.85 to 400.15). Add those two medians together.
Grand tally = 163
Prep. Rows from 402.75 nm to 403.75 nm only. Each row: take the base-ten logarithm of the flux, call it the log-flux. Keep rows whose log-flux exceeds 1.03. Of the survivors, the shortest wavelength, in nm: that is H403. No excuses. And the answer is 402.8 nm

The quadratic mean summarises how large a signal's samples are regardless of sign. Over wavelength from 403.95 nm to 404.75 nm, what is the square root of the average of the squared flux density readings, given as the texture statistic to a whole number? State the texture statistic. 11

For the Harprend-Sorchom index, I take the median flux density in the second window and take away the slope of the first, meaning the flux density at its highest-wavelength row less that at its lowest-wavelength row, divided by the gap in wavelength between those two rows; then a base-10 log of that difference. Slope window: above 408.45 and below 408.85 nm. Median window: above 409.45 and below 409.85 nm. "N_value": 0.97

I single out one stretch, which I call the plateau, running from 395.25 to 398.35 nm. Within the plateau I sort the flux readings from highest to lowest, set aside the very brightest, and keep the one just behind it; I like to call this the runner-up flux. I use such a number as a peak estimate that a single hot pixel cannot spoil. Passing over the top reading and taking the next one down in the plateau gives 10.34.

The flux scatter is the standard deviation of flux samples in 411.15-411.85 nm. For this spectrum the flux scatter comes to 0.1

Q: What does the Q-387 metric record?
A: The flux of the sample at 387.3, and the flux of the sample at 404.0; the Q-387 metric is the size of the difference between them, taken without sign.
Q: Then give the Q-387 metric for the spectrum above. 6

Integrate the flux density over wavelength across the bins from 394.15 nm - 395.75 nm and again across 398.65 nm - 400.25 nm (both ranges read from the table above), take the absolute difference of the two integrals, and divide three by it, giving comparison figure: 0.54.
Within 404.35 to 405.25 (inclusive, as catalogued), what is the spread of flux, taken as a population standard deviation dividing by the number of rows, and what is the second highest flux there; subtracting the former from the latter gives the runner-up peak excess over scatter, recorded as 10.8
